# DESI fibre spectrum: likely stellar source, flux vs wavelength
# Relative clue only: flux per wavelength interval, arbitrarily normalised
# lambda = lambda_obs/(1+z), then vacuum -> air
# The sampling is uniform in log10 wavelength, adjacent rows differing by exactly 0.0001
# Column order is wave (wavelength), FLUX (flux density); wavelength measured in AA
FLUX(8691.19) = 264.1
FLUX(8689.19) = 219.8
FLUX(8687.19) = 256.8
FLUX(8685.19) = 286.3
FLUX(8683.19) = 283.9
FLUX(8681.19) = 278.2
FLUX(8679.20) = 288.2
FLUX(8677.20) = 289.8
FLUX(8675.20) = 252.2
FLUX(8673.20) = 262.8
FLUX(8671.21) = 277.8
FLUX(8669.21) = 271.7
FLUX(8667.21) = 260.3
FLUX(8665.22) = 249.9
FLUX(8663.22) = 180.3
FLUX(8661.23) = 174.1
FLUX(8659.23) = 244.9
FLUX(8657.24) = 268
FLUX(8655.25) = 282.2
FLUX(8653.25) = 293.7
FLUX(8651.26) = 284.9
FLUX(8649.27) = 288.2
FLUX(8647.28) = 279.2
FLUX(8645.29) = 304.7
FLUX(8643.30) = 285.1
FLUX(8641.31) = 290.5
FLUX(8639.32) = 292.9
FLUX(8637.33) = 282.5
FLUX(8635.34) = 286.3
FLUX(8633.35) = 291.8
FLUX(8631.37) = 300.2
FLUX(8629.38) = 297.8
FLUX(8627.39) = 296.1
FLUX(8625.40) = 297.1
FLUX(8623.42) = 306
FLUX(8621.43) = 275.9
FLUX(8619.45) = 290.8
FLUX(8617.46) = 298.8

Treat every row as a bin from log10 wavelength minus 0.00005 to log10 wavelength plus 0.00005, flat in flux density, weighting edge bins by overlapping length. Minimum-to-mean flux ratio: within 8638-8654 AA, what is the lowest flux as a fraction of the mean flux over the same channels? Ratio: 0.963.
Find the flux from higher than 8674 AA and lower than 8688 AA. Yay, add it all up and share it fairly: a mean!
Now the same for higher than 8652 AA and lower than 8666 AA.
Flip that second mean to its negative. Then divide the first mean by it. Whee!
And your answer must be -1.14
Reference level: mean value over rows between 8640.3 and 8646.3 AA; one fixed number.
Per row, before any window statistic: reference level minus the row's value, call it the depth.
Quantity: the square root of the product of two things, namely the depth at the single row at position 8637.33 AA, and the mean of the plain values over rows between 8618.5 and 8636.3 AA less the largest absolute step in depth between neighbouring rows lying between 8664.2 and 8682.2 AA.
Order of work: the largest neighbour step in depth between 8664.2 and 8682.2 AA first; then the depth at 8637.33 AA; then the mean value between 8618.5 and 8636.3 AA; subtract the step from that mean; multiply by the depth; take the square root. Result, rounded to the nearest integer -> 53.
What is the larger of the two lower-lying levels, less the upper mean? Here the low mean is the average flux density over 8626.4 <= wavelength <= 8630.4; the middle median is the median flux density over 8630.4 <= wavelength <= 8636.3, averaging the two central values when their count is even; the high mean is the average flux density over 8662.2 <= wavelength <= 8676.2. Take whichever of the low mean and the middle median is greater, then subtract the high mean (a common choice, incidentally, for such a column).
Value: 46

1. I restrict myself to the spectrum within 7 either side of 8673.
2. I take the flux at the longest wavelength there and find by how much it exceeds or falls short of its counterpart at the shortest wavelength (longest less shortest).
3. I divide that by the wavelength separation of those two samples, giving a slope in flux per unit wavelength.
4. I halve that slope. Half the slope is 1.2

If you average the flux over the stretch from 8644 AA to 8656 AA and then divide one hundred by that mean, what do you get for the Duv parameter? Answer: 0.346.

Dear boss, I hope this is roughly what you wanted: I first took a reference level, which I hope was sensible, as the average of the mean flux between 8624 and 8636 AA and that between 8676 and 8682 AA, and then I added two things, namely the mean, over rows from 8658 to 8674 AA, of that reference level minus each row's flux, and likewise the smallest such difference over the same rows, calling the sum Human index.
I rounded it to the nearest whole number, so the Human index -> 62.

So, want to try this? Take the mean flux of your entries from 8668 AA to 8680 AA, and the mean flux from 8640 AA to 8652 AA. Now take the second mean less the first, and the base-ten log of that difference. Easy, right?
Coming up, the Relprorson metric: 1.2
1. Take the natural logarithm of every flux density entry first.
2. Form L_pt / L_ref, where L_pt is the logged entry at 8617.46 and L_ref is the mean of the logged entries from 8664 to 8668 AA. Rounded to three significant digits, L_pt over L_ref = 1.03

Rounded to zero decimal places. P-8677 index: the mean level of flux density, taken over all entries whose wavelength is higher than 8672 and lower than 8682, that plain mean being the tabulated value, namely 274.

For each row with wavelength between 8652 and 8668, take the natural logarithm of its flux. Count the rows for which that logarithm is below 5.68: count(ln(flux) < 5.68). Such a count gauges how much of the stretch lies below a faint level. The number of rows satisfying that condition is 7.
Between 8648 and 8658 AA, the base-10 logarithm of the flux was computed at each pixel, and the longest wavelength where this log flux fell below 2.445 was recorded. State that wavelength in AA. 8657.24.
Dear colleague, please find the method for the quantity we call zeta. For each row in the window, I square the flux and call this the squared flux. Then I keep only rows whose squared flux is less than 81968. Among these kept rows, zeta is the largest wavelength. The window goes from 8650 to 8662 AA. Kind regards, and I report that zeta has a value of 8661.23 AA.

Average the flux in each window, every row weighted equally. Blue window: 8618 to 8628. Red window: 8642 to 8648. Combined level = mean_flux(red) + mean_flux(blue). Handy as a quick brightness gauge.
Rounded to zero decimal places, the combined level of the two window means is 583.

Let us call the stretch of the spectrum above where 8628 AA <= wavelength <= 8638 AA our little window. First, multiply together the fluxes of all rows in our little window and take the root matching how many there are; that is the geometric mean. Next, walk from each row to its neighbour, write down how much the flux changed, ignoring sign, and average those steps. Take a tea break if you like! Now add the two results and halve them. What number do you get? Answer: 148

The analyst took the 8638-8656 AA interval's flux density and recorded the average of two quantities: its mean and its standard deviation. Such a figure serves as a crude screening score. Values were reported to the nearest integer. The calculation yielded 148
